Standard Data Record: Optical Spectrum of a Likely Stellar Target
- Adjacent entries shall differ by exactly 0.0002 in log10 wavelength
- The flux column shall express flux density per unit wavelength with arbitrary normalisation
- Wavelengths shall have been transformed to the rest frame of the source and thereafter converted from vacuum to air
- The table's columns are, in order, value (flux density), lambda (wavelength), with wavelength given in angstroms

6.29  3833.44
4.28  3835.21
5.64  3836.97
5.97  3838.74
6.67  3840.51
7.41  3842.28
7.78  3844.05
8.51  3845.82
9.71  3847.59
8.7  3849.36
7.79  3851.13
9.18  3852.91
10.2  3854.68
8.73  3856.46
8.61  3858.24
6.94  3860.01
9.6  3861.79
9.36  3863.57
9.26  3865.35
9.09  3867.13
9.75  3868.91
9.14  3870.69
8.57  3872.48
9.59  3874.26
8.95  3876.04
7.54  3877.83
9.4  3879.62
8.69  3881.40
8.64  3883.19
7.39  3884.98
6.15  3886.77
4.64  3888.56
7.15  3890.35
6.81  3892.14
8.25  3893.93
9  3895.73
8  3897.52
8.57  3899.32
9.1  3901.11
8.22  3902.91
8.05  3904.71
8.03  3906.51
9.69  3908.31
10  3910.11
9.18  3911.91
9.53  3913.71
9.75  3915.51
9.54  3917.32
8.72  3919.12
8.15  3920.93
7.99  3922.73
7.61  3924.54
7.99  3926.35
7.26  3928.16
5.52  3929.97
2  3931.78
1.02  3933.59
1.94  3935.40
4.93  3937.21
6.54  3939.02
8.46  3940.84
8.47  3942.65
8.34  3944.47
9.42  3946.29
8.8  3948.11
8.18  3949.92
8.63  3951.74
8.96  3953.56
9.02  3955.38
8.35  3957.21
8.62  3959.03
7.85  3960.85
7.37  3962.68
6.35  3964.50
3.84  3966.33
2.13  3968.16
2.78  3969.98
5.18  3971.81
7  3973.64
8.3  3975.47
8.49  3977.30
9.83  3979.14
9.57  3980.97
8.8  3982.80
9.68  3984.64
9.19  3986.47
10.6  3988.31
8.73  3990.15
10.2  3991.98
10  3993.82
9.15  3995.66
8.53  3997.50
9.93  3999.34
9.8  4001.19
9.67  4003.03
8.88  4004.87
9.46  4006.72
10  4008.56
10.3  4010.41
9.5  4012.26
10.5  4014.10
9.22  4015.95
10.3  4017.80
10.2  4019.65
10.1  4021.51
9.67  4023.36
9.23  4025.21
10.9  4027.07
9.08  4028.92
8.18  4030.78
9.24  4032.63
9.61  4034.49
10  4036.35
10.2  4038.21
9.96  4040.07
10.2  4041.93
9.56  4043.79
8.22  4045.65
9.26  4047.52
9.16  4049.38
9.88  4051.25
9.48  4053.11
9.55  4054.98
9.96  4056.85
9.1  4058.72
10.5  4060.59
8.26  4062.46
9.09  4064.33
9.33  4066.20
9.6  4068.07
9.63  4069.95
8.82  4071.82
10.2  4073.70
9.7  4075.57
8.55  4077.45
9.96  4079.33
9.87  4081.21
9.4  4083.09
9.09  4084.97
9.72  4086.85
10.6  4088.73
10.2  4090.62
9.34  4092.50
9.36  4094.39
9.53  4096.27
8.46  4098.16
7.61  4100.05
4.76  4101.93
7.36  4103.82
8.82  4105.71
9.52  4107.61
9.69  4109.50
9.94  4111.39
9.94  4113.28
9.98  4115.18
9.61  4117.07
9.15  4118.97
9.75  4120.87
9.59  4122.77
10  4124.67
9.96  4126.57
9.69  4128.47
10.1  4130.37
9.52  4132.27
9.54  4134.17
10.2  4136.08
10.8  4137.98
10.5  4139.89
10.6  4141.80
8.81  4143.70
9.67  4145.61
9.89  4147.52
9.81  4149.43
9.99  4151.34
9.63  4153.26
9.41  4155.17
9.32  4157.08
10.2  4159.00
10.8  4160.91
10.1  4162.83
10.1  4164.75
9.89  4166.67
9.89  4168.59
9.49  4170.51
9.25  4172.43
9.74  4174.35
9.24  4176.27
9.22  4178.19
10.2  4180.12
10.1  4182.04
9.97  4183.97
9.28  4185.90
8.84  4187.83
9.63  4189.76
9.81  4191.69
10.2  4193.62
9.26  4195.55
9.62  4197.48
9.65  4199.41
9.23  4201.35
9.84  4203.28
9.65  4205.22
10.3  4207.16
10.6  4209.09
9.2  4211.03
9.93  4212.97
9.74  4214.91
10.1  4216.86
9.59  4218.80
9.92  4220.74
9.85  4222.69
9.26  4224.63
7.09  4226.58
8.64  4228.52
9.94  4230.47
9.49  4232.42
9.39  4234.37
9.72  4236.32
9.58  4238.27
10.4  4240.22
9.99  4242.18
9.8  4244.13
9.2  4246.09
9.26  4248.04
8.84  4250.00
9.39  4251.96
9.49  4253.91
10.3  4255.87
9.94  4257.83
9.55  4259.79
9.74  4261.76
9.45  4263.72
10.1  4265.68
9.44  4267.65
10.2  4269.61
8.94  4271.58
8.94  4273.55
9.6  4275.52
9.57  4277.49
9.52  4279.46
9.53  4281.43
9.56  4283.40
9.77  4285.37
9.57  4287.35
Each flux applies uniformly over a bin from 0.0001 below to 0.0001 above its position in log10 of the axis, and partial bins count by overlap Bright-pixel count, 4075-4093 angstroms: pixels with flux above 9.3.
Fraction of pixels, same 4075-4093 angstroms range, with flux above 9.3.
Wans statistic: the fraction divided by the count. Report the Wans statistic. 0.100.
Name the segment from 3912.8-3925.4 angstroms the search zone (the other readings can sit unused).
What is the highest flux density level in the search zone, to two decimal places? 9.75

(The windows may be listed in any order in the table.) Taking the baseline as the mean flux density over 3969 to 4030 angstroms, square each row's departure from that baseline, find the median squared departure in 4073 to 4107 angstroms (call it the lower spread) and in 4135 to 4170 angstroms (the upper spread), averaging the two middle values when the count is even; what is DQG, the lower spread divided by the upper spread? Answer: 0.7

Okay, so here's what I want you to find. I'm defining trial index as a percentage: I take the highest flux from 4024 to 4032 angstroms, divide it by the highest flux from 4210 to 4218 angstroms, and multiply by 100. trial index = 108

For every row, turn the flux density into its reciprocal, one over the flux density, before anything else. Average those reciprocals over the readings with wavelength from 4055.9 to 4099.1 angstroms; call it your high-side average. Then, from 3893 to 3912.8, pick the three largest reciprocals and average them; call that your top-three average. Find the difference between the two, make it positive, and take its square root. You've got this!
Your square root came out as 0.14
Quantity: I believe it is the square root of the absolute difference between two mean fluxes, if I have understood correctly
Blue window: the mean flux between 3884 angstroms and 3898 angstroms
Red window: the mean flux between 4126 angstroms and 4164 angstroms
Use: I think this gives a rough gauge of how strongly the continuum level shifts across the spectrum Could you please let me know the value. 1.7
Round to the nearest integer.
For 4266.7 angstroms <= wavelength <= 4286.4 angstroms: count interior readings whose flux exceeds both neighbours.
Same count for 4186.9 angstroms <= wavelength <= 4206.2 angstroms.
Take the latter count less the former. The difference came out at 1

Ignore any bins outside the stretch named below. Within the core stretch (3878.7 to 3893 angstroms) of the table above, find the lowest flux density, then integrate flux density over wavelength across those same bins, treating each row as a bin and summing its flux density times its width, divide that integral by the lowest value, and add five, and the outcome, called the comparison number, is 27.7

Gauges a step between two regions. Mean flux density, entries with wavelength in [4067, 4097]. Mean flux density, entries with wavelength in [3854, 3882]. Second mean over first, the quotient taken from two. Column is 1.07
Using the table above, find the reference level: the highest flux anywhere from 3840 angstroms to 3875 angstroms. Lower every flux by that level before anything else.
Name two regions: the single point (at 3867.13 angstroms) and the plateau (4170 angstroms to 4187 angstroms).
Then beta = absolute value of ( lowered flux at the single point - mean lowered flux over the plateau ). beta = 0.52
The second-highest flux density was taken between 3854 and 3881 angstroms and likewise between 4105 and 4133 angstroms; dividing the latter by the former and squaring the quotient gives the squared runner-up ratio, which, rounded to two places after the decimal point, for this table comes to 1.05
